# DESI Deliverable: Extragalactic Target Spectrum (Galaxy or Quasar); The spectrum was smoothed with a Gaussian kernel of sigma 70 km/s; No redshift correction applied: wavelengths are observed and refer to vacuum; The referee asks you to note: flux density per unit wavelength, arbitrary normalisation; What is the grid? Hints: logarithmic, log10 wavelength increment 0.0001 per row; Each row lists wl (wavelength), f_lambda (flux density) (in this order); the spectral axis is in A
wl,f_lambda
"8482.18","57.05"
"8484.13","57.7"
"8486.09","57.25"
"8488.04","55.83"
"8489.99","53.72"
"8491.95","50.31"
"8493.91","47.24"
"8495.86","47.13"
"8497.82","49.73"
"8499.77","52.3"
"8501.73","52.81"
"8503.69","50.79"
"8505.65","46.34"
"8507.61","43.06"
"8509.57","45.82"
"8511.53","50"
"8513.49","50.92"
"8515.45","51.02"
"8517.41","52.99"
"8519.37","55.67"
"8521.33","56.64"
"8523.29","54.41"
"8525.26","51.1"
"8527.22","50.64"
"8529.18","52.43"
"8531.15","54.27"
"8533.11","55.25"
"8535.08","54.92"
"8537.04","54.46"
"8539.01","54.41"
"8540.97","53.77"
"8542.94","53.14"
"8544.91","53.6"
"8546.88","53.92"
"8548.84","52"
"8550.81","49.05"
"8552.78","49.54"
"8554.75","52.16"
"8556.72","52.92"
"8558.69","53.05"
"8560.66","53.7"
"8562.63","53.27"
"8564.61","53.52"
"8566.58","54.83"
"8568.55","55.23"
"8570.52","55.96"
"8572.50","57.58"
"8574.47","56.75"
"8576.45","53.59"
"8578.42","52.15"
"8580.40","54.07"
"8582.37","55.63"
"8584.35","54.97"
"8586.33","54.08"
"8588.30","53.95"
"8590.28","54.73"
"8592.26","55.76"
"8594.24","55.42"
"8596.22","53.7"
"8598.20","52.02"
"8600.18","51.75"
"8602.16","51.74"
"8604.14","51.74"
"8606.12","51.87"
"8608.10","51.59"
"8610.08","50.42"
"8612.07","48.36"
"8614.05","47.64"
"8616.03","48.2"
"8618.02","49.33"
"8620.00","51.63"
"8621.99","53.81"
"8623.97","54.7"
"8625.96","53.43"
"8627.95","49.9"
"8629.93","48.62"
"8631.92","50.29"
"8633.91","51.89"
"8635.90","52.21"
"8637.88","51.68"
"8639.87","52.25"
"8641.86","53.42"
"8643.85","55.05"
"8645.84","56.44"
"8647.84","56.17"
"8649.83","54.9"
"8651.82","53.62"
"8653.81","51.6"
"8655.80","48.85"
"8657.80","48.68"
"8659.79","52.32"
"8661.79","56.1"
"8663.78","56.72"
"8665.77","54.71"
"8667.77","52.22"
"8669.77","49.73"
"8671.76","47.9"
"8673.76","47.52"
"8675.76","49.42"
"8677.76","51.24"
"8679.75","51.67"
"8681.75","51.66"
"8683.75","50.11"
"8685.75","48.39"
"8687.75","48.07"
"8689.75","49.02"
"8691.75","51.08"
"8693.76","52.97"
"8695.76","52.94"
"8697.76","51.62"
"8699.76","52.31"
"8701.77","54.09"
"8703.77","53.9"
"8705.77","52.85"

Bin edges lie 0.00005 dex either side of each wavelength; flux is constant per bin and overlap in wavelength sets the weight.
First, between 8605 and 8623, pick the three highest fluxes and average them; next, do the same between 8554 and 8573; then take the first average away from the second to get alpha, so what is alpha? 3.8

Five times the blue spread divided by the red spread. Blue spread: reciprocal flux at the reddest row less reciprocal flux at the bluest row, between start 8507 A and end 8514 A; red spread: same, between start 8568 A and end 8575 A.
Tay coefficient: 37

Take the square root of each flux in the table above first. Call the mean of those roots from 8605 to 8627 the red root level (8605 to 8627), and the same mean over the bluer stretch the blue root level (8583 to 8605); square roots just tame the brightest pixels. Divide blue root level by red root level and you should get 1.03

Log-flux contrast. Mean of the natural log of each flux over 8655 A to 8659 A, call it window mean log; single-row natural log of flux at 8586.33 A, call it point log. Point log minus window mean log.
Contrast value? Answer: 0.10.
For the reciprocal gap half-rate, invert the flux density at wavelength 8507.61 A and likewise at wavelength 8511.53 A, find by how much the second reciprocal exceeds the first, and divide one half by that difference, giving -155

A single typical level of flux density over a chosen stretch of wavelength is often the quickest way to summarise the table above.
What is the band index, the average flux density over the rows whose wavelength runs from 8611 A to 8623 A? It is 50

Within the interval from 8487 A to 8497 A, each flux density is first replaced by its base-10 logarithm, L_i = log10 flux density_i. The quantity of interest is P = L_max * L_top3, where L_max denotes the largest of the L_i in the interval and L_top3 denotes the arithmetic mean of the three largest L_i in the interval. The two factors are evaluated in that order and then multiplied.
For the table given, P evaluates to 3.02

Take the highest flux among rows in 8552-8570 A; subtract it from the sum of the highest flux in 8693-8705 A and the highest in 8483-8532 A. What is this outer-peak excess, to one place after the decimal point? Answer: 56.6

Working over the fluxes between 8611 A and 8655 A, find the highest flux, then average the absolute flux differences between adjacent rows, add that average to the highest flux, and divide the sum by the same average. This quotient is 44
